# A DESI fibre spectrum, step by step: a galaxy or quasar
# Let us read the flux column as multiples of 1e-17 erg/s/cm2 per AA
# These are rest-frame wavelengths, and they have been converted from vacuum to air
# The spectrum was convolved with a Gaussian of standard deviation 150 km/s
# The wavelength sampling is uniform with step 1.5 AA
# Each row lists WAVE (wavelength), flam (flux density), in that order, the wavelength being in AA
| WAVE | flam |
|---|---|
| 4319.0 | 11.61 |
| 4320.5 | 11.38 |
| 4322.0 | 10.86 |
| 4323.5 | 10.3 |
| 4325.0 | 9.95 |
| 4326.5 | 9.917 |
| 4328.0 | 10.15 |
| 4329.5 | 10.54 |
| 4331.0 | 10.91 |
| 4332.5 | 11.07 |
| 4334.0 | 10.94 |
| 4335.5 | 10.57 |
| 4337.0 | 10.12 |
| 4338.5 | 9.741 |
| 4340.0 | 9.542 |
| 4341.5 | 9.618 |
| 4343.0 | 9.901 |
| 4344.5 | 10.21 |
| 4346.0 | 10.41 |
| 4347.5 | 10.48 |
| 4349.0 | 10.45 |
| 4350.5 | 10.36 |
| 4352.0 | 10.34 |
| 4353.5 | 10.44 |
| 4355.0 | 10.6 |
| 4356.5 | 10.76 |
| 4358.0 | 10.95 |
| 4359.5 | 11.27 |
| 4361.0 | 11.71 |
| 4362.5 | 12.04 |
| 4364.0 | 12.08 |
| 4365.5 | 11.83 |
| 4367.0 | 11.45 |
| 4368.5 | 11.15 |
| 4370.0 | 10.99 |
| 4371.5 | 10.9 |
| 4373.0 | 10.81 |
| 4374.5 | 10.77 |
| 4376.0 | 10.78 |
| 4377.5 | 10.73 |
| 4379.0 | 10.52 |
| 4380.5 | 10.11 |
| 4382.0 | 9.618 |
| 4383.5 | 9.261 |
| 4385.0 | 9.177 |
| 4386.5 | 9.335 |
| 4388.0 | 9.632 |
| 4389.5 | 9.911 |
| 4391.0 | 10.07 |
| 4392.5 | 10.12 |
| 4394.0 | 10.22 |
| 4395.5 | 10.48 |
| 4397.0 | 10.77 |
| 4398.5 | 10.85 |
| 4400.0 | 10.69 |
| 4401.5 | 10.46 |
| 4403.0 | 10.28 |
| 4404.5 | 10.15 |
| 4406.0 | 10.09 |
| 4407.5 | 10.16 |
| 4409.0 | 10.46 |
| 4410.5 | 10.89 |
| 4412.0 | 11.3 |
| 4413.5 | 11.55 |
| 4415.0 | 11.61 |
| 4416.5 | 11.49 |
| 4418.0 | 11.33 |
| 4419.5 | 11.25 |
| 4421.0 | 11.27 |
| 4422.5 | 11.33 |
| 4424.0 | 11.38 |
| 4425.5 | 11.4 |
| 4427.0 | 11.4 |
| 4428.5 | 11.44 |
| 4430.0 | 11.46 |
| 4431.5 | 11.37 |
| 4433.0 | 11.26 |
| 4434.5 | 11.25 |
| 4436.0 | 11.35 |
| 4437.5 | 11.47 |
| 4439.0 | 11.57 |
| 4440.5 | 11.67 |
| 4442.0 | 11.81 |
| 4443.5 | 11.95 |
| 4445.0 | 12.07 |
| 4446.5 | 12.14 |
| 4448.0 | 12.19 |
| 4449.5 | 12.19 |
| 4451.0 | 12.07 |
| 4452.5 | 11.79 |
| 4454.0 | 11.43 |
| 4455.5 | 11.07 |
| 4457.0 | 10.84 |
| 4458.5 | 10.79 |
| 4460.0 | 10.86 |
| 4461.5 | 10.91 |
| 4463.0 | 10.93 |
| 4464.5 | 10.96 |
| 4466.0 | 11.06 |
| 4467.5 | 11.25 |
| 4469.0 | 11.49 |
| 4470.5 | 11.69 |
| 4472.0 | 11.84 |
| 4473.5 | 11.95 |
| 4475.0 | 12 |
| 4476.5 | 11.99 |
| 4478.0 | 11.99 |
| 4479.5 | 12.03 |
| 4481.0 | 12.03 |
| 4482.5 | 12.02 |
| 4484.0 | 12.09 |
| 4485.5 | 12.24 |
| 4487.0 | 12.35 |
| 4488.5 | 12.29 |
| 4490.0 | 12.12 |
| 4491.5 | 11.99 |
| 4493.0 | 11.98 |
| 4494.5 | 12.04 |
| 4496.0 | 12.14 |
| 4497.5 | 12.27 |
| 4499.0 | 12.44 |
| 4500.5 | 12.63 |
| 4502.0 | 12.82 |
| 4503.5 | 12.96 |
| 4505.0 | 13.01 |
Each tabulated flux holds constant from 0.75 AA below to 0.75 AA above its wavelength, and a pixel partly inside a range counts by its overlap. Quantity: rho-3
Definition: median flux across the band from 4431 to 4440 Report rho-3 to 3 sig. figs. 11.4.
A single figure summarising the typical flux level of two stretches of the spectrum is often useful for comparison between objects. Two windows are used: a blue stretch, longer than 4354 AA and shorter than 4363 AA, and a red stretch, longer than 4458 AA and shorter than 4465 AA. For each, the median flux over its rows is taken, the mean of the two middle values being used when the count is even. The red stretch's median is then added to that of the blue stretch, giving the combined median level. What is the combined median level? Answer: 22.0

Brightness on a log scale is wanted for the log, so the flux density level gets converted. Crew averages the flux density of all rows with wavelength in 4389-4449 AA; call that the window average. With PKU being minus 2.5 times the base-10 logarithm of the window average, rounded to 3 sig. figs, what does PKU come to -2.61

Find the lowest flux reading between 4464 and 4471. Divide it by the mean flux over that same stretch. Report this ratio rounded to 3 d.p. 0.971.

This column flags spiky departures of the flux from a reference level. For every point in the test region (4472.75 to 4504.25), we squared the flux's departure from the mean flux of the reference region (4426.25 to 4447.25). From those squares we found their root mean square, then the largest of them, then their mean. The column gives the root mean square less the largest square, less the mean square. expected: -1.7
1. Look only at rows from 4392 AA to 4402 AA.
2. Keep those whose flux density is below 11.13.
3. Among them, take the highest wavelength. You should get 4401.5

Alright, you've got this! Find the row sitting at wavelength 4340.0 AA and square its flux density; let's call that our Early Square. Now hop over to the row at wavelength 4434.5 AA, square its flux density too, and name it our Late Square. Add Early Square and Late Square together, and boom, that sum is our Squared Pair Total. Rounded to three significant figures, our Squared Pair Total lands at 218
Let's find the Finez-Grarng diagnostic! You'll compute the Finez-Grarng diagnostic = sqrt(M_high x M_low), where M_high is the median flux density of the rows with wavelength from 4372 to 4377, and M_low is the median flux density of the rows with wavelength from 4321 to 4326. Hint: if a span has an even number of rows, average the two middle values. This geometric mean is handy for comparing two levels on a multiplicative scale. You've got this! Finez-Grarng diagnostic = 10.5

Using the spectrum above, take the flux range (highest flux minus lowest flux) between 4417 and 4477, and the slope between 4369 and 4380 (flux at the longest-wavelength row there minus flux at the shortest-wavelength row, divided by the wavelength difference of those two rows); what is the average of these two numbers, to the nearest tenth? 0.7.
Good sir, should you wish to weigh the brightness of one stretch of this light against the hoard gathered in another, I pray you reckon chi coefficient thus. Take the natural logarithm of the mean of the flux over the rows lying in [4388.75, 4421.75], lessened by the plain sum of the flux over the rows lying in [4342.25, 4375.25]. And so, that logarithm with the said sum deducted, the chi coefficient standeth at -238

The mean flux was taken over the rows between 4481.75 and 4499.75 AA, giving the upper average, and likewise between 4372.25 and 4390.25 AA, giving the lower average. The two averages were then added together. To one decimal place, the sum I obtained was 22.2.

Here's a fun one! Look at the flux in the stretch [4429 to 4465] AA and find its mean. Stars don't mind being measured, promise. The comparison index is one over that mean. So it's 0.087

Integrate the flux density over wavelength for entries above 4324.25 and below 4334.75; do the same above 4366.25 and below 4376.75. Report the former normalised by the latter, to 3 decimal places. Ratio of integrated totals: 0.956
